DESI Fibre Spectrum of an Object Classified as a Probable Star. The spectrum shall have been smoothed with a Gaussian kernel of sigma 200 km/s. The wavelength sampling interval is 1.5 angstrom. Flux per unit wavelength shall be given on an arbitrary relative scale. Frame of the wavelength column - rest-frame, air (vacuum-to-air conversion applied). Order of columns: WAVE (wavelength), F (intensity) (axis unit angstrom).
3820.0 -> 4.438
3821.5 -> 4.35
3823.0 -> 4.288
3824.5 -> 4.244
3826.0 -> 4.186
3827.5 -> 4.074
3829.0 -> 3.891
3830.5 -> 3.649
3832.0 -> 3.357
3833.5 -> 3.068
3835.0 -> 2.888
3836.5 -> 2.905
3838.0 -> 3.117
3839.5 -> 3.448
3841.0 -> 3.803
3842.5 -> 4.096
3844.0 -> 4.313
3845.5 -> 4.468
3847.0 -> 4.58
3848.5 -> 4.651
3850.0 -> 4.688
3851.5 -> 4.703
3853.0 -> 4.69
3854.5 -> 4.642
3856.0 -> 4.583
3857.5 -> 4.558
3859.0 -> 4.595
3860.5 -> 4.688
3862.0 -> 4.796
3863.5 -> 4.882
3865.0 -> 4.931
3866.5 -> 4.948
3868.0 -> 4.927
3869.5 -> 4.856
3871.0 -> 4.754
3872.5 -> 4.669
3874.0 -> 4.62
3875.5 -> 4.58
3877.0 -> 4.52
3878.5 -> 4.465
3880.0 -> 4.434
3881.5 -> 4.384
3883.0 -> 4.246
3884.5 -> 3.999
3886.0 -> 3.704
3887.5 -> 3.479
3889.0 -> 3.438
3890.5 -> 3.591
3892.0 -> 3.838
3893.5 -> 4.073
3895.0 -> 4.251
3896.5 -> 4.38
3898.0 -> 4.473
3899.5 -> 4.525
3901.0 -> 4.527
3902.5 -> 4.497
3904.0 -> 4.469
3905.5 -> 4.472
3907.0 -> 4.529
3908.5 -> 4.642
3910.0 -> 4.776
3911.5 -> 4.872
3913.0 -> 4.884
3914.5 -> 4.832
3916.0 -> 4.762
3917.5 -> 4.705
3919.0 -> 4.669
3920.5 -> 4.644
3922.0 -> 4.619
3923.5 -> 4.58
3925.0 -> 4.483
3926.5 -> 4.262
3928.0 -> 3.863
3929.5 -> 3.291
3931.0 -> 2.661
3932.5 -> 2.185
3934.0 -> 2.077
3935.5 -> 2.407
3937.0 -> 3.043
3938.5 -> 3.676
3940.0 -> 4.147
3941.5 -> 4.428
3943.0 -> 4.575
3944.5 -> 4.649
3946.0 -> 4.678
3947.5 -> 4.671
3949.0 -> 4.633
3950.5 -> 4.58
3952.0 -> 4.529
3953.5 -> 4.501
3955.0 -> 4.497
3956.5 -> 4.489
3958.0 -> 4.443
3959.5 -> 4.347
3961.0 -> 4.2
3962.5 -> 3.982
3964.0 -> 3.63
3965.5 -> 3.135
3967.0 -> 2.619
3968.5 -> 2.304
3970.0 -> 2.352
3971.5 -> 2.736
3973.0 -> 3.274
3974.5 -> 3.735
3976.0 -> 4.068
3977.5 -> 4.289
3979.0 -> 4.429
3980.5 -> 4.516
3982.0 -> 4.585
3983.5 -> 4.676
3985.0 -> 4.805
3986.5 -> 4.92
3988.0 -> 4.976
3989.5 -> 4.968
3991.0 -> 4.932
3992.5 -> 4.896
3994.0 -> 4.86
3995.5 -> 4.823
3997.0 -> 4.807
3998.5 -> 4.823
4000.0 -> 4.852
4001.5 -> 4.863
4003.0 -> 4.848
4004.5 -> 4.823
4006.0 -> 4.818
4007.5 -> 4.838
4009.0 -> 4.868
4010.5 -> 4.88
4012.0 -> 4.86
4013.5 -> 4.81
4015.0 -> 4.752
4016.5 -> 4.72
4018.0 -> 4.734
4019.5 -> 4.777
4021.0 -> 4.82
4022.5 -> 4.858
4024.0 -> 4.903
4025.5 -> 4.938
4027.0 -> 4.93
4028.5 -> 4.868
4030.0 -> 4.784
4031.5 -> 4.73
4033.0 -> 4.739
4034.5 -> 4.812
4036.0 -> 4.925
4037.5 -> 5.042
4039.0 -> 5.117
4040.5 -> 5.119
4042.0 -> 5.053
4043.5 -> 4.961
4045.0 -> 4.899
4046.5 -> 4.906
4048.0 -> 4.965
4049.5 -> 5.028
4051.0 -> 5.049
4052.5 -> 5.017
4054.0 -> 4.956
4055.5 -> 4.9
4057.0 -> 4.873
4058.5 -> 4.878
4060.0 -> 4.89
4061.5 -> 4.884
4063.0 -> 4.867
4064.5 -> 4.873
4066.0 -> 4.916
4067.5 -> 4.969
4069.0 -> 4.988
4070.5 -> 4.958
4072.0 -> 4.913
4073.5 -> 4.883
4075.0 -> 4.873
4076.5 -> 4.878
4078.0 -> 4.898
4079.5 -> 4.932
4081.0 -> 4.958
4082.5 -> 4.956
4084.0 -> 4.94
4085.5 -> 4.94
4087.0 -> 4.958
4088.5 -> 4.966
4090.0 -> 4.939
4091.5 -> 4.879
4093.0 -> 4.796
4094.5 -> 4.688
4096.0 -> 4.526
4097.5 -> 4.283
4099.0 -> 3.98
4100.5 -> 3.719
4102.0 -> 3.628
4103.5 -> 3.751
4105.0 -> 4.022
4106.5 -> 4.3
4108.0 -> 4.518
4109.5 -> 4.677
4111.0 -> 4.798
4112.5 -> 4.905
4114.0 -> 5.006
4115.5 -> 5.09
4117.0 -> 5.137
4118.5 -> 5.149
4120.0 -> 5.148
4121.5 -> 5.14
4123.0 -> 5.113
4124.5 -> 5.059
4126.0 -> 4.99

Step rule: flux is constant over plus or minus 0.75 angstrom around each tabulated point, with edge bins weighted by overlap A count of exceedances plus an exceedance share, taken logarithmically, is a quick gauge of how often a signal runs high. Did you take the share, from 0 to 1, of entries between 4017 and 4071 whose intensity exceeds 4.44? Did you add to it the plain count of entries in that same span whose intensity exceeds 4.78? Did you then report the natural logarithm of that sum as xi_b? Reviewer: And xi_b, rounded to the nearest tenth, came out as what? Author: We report 3.5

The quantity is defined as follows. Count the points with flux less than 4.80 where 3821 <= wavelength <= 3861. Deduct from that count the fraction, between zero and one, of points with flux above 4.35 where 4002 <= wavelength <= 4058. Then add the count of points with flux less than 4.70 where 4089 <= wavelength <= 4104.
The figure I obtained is 33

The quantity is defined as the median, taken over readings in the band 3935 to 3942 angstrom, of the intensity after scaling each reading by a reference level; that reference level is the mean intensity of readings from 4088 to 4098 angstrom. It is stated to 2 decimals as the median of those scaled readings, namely 0.78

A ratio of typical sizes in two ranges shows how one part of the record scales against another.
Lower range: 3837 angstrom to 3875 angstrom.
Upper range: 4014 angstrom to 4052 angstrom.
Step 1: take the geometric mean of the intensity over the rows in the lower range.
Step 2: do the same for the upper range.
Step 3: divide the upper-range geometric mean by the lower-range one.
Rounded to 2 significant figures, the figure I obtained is 1.1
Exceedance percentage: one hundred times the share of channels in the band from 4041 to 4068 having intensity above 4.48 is 100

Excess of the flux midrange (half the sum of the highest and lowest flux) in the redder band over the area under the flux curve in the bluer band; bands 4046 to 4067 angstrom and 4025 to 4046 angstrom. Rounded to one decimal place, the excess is -98.4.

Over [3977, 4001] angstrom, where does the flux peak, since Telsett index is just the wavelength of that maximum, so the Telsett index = 3988.0 angstrom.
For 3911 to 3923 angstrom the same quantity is 3913.0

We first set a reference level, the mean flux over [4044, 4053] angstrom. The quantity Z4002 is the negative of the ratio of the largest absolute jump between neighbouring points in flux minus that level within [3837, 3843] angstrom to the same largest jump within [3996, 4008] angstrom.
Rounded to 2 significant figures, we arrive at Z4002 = -12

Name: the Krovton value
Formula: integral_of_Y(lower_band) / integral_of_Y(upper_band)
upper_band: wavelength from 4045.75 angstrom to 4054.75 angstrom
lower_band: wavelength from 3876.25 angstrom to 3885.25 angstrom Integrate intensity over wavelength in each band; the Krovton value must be 0.87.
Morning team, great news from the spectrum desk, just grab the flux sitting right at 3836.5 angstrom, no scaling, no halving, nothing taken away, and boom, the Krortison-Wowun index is 2.905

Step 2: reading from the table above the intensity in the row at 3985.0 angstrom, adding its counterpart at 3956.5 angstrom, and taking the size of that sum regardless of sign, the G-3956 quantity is 9.29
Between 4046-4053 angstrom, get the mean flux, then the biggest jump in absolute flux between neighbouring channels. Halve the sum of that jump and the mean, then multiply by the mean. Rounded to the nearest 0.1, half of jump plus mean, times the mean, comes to 12.6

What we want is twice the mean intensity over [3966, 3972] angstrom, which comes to 5.0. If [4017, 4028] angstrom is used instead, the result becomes 9.7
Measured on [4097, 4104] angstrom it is 7.7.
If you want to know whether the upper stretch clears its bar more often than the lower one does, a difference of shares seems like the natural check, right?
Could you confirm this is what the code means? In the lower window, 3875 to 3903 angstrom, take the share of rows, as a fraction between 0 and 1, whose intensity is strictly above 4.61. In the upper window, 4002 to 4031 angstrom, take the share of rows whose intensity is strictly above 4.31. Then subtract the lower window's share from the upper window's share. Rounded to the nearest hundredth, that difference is 1.00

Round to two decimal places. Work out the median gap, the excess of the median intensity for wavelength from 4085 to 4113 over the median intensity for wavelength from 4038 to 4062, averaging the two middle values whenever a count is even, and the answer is -0.28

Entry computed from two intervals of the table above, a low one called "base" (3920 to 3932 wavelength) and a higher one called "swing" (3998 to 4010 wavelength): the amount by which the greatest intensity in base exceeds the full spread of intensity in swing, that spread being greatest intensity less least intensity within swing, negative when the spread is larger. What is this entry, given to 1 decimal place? 4.6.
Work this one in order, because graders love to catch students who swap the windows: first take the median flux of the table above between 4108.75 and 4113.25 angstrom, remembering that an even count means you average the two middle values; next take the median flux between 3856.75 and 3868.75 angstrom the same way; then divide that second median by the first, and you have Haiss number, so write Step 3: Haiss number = 1.01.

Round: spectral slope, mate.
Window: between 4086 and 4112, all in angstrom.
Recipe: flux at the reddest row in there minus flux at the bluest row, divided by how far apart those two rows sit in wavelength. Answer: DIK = -0.007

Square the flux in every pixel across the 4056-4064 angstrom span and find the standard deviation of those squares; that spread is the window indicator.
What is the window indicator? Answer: 0.1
